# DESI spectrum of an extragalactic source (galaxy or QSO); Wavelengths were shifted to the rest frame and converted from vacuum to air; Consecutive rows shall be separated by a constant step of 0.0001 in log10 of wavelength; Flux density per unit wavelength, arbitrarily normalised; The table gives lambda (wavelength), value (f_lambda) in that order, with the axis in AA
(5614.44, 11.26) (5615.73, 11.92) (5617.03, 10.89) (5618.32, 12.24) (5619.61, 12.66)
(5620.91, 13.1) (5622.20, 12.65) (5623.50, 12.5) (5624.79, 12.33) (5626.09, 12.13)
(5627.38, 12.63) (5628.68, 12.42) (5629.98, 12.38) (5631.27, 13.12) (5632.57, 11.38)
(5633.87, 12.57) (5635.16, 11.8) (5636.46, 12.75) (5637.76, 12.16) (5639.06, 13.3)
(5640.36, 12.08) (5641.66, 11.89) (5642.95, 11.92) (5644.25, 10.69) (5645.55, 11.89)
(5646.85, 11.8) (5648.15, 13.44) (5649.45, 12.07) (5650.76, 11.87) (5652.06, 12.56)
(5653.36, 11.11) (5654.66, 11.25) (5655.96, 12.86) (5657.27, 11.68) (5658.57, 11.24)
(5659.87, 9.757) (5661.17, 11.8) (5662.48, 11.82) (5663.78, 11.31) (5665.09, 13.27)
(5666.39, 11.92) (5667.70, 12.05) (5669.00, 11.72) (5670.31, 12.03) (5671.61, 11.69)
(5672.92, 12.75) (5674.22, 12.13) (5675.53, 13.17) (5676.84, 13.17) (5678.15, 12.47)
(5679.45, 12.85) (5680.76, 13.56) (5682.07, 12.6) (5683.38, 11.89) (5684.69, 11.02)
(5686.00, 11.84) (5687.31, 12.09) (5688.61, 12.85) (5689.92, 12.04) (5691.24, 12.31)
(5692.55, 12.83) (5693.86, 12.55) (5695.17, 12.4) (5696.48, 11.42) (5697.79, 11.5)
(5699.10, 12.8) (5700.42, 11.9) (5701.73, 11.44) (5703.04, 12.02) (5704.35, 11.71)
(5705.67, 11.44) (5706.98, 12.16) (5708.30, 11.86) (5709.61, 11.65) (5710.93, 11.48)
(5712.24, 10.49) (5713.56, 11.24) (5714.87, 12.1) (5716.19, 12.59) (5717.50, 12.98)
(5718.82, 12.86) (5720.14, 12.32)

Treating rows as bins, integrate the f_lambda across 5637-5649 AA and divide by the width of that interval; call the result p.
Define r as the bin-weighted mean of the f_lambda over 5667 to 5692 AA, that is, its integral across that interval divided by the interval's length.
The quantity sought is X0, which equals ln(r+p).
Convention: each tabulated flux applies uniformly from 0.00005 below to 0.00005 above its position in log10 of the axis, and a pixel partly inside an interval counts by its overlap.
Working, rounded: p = 12.1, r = 12.3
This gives 3.197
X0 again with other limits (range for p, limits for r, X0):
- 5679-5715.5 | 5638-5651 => 3.182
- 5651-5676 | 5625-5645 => 3.183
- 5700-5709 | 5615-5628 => 3.182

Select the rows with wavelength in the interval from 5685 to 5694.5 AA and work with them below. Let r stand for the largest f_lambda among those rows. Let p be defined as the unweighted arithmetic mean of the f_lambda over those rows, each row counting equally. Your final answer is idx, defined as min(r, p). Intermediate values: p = 12.4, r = 12.85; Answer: 12.4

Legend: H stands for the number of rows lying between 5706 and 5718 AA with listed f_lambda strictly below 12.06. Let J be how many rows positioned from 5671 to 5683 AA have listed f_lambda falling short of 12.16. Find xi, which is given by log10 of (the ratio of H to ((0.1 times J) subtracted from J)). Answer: 0.4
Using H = 5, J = 2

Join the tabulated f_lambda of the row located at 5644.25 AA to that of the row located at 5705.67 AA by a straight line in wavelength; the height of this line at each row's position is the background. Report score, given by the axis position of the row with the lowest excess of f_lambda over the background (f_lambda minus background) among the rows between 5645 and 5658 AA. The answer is 5653.36 AA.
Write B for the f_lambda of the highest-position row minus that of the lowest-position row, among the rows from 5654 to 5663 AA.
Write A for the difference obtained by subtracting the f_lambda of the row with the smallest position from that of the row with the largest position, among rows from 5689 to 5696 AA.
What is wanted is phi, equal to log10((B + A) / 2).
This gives -0.33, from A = 0.36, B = 0.57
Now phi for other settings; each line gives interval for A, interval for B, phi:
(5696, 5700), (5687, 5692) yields -0.10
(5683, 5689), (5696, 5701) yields -0.14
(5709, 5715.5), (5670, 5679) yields -0.35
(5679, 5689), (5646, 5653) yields -0.42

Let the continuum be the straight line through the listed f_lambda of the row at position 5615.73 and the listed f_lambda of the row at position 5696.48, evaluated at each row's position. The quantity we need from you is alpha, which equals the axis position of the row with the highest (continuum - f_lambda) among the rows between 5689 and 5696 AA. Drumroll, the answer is 5689.92 AA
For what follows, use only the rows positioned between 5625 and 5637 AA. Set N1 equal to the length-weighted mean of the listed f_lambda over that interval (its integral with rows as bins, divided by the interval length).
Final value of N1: 12.3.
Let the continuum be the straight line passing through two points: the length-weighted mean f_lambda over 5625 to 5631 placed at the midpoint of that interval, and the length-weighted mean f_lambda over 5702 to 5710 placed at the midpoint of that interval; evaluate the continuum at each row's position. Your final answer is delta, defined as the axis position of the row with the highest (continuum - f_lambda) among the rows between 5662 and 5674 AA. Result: 5663.78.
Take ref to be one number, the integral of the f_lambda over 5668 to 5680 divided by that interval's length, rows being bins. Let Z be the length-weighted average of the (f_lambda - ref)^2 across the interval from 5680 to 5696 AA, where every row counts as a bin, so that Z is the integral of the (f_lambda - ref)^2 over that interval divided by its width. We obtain 0.4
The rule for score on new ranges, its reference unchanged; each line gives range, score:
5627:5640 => 5632.57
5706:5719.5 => 5712.24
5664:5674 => 5671.61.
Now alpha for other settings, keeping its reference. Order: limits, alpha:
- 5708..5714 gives 5712.24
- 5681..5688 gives 5684.69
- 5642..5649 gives 5644.25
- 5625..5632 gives 5626.09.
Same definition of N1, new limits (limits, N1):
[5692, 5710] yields 12.0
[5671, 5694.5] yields 12.4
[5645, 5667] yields 11.9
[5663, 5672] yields 12.0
